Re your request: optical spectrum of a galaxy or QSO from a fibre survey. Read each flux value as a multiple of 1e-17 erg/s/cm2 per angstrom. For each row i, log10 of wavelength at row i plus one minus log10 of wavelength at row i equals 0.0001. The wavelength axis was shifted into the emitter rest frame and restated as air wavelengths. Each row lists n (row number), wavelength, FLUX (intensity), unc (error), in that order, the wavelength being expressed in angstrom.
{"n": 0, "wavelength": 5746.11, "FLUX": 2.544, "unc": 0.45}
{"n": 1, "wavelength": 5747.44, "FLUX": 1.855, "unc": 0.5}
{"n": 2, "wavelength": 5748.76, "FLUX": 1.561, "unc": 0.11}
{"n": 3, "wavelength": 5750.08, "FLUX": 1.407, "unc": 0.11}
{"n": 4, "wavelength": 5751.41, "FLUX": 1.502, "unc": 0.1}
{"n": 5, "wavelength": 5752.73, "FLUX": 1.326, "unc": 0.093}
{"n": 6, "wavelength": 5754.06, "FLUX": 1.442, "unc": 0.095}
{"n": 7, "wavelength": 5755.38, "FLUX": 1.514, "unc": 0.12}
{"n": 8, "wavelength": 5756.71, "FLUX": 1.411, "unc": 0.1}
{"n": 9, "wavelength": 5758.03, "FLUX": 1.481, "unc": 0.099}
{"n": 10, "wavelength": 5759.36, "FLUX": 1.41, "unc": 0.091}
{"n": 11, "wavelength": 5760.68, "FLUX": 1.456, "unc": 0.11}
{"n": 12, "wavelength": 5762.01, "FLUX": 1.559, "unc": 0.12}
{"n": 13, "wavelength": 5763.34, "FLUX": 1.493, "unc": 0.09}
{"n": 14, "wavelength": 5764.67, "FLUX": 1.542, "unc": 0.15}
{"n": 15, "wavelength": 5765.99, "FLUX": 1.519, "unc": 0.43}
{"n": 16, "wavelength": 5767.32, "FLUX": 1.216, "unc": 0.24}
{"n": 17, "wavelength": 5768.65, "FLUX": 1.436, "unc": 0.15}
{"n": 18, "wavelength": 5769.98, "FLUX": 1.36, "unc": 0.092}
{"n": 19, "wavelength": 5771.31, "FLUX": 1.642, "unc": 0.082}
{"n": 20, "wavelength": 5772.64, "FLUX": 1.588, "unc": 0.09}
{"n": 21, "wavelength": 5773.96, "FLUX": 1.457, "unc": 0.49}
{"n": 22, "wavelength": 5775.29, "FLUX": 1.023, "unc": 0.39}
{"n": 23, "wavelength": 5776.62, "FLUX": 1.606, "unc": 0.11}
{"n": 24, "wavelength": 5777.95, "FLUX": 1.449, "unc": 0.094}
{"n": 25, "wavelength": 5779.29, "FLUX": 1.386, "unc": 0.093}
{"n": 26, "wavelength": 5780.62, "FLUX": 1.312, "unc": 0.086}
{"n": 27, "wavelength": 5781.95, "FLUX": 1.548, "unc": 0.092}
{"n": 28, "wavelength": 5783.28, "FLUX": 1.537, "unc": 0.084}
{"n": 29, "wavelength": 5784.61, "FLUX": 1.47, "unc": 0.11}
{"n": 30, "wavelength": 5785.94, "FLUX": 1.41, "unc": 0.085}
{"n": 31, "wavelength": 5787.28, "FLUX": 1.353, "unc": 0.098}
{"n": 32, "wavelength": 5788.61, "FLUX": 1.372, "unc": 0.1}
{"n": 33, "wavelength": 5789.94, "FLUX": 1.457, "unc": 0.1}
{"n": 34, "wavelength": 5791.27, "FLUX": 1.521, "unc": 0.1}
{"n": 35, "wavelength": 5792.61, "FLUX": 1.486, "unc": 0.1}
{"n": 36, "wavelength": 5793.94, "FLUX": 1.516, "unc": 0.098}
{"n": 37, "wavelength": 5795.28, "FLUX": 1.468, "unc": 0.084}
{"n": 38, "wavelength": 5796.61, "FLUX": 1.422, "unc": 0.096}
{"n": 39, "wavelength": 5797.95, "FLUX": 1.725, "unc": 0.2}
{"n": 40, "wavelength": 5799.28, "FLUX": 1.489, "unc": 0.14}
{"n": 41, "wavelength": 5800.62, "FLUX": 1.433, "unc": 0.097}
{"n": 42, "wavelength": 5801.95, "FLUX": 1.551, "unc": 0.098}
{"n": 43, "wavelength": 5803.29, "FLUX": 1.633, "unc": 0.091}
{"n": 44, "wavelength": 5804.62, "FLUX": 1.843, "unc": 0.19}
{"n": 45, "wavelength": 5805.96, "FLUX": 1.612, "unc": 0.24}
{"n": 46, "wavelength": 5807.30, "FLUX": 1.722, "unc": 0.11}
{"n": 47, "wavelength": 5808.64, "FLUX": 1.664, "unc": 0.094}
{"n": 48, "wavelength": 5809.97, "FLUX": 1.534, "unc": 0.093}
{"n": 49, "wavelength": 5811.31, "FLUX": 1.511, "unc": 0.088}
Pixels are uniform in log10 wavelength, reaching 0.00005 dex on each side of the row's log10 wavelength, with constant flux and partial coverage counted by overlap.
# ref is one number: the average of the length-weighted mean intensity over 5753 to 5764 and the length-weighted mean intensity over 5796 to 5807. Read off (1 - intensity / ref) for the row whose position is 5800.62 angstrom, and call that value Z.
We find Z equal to 0.06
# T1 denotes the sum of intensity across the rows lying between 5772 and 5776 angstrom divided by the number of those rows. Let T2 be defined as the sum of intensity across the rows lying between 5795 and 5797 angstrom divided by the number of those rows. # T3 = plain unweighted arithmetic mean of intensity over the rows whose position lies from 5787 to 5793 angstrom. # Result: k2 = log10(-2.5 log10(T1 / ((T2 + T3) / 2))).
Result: -1.2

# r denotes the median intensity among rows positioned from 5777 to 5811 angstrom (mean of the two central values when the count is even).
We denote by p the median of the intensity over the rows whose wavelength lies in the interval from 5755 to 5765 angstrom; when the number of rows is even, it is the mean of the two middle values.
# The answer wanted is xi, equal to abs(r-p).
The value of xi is 0.002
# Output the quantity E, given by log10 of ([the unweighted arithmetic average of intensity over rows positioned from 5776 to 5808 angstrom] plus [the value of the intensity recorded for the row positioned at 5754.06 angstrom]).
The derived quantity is 0.471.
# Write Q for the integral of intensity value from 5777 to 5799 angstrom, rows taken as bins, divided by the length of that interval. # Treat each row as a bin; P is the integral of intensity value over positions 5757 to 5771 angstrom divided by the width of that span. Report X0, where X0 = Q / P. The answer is 1.01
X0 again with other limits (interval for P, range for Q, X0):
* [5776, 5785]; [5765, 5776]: 0.96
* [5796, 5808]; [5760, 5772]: 0.92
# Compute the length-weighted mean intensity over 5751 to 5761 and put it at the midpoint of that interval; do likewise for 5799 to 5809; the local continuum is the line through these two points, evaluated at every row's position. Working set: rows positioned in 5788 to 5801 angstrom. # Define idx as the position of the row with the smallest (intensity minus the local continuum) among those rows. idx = 5788.61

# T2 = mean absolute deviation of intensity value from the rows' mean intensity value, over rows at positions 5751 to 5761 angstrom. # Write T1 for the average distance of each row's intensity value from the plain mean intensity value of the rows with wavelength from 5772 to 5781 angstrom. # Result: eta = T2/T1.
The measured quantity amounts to 0.3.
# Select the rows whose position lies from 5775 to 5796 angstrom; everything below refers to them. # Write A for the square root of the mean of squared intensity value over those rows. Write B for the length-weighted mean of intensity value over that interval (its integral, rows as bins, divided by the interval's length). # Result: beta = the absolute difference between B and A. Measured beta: 0.0012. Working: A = 1.44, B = 1.439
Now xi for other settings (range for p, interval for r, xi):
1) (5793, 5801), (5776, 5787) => 0.019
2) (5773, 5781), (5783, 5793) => 0.046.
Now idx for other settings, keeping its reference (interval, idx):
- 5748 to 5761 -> 5752.73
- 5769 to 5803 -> 5775.29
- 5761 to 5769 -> 5767.32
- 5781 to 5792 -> 5787.28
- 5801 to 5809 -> 5801.95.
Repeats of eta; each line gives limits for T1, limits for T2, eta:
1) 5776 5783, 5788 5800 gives 0.7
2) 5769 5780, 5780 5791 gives 0.5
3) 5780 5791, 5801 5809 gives 1.1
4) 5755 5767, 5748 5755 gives 1.6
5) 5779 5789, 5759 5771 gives 1.1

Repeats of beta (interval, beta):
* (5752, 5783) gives 0.0048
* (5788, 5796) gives 0.0000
